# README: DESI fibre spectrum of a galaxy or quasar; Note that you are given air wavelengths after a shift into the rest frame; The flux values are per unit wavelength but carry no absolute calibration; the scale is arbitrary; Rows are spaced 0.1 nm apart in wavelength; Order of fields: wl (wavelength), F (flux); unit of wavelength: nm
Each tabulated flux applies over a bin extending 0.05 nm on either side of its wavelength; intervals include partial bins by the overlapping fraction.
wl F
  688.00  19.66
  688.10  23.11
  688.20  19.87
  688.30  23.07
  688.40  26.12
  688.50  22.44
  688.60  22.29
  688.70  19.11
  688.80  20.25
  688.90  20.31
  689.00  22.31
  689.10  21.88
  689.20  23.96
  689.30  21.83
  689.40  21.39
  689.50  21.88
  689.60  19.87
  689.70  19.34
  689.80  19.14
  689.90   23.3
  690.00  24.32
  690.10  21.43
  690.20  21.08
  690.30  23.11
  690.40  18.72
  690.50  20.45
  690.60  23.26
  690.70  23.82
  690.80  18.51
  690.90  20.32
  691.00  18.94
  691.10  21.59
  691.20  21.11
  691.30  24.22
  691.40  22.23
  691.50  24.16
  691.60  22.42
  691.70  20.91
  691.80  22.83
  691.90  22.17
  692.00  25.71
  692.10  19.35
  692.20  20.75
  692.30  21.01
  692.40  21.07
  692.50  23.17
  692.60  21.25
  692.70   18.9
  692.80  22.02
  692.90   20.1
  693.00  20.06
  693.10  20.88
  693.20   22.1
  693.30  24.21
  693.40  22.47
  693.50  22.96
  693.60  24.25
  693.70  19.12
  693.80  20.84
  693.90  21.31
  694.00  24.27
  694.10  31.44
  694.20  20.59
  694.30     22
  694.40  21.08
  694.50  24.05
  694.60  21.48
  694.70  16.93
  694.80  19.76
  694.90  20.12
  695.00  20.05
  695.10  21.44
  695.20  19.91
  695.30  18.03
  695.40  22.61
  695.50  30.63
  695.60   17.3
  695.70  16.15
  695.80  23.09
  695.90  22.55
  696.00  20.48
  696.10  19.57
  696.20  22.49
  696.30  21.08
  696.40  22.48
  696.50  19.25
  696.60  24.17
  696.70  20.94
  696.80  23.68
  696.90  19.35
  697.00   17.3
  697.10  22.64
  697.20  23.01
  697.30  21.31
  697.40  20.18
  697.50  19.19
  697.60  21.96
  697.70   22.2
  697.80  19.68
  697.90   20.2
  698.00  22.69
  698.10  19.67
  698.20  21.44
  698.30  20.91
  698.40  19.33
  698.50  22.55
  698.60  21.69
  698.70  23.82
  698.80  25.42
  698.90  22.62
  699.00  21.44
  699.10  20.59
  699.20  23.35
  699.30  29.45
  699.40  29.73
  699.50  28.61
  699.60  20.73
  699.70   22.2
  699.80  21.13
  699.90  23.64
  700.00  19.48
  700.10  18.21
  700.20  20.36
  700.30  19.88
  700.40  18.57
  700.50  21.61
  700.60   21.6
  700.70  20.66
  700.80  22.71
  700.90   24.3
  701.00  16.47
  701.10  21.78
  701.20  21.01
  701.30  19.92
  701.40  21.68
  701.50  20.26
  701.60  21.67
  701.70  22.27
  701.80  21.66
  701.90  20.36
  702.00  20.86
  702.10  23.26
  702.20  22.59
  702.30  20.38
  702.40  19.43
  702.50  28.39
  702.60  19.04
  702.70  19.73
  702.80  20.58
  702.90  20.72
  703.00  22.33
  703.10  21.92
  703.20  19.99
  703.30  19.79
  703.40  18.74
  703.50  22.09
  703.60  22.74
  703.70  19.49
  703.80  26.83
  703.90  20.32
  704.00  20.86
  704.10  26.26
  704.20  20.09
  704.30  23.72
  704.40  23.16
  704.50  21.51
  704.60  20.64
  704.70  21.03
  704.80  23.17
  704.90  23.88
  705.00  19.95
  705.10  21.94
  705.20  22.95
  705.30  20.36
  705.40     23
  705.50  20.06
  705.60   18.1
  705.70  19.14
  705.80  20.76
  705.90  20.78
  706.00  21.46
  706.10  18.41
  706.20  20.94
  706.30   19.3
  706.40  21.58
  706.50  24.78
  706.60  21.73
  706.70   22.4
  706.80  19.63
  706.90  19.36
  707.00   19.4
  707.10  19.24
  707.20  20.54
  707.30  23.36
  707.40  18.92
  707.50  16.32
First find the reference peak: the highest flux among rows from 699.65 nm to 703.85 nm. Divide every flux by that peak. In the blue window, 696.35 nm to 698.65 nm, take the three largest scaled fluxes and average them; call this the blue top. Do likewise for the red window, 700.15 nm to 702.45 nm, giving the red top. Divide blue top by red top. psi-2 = 1.01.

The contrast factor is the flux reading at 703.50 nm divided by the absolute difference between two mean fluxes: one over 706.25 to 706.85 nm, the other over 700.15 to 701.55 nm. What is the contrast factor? 28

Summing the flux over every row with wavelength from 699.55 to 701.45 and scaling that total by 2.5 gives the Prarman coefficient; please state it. 990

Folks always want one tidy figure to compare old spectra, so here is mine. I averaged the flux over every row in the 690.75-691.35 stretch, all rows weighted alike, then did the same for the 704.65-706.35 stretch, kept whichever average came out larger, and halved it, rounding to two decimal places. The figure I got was 10.45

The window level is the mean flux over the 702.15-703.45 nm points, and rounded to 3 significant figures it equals 21.0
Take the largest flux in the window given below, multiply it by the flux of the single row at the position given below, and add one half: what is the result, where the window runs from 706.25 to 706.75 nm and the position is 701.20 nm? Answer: 521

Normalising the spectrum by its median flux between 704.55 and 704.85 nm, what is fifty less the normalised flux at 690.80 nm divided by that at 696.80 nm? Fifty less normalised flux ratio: 49.2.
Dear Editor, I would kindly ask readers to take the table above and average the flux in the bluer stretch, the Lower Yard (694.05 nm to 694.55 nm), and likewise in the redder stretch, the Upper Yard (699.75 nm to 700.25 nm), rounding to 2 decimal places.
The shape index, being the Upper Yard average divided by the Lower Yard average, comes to 0.86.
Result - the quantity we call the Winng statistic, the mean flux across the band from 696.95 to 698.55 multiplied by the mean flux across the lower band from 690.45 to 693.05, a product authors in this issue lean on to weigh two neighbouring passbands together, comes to 450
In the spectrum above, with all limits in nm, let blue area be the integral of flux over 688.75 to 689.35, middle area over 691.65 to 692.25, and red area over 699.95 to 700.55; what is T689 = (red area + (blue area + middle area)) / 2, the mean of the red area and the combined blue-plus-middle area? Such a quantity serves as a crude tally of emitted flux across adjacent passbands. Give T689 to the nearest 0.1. 19.0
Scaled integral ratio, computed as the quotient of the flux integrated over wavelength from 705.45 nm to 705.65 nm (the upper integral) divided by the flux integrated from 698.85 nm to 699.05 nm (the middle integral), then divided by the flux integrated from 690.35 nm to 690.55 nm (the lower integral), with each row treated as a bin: 0.221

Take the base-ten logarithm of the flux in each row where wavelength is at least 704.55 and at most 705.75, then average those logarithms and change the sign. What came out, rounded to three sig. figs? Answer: -1.32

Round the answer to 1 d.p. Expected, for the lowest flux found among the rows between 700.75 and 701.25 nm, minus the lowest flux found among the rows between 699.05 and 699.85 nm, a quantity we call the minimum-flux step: -4.1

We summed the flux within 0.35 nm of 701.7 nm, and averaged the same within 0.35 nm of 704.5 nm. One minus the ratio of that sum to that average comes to -5.8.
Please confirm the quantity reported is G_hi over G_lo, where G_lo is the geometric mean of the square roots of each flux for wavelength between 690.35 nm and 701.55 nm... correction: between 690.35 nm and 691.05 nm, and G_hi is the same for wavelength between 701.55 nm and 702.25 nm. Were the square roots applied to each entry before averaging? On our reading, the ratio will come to 1.03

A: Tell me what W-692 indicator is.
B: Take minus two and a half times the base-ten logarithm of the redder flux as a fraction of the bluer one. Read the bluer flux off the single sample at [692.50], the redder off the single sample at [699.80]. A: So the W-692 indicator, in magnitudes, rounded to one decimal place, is 0.1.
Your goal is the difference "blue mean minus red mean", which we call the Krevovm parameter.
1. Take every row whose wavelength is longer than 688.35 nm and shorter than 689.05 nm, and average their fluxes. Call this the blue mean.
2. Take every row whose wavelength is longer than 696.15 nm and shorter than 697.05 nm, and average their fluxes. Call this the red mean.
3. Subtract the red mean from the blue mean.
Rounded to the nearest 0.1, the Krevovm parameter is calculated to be 0.6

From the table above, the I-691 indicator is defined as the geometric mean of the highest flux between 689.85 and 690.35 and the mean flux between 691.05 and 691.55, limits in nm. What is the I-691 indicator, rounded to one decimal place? 23.5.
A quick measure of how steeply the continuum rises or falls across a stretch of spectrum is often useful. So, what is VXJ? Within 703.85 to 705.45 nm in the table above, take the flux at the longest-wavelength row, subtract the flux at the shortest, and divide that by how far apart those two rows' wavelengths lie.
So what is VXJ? 1.8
